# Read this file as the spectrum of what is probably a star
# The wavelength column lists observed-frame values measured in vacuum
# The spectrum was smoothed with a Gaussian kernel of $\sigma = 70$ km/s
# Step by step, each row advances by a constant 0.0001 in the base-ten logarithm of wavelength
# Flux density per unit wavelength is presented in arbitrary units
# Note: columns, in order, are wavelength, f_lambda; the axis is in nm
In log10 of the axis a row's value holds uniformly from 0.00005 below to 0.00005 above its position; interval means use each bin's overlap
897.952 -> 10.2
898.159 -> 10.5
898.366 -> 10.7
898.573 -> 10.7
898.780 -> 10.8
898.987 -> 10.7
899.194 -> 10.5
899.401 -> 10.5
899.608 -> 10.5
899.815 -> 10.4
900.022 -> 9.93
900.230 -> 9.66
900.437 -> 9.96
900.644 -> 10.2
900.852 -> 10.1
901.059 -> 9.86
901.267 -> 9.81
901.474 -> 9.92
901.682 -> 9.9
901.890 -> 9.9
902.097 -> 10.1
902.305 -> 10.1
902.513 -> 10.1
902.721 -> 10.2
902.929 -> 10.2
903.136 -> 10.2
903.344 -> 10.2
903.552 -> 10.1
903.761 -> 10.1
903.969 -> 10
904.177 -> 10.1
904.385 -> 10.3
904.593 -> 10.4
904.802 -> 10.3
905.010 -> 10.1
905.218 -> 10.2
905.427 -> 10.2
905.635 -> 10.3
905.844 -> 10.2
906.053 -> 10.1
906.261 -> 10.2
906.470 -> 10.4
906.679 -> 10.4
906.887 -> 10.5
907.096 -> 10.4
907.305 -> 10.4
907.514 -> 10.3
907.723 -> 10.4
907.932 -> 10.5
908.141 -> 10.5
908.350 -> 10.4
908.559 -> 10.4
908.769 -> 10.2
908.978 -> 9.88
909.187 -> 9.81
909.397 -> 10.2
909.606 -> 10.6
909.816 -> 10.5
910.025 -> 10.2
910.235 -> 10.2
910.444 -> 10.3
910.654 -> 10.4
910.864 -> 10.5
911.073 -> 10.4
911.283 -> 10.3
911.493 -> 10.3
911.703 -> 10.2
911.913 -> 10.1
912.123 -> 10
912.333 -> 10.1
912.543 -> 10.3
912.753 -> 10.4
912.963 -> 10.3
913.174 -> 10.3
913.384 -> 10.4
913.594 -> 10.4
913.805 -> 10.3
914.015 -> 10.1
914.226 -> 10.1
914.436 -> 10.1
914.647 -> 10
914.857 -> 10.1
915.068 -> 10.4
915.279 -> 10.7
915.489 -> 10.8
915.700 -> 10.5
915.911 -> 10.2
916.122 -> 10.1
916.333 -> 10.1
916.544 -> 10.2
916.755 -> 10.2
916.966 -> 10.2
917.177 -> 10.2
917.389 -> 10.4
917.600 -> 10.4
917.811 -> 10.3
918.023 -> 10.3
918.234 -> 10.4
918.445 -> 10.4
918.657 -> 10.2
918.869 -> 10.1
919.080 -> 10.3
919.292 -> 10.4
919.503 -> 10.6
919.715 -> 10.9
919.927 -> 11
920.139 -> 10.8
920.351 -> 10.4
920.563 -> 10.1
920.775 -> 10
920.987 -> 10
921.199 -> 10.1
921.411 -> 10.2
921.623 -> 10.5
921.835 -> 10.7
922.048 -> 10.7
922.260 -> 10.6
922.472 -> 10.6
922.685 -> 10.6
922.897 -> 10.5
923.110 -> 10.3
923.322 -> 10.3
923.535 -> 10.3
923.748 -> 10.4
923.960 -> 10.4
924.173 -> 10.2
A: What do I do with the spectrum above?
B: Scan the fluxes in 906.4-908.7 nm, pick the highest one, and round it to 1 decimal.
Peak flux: 10.5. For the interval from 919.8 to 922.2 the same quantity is 11.0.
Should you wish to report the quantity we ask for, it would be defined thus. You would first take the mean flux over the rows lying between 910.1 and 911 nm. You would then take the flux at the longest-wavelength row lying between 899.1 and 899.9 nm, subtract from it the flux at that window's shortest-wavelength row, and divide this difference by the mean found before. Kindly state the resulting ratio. -0.010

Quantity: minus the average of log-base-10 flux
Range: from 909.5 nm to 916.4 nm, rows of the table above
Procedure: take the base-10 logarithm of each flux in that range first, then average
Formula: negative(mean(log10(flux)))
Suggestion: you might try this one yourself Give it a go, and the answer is -1.01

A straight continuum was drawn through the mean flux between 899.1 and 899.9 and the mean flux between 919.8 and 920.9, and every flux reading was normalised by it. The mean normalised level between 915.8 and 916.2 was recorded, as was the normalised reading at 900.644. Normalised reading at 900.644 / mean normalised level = 1.00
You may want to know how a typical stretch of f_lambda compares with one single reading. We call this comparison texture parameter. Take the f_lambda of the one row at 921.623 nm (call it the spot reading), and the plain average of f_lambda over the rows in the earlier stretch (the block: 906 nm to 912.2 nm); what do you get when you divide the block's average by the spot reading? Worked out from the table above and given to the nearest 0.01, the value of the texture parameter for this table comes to 0.98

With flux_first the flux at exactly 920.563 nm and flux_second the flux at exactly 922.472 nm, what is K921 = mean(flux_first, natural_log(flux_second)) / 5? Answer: 1.25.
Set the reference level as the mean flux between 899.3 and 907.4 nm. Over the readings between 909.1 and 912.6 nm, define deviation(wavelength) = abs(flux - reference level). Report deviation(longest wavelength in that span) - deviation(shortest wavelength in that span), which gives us -0.22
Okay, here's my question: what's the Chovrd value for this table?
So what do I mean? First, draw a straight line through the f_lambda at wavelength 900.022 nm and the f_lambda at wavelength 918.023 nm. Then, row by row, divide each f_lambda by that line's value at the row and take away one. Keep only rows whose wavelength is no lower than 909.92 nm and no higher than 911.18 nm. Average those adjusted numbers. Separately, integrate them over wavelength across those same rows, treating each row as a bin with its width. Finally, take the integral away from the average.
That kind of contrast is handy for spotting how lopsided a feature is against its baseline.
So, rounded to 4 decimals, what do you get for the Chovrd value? -0.0048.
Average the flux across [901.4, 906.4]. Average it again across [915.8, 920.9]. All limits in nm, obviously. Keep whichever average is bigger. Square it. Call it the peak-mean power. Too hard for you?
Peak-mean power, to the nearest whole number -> 107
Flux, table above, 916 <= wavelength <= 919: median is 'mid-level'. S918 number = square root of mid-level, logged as 3.19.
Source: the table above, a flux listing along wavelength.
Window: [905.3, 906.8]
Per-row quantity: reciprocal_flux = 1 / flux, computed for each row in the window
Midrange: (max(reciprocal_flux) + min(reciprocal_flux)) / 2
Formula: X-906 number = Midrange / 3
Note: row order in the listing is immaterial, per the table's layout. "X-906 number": 0.0325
